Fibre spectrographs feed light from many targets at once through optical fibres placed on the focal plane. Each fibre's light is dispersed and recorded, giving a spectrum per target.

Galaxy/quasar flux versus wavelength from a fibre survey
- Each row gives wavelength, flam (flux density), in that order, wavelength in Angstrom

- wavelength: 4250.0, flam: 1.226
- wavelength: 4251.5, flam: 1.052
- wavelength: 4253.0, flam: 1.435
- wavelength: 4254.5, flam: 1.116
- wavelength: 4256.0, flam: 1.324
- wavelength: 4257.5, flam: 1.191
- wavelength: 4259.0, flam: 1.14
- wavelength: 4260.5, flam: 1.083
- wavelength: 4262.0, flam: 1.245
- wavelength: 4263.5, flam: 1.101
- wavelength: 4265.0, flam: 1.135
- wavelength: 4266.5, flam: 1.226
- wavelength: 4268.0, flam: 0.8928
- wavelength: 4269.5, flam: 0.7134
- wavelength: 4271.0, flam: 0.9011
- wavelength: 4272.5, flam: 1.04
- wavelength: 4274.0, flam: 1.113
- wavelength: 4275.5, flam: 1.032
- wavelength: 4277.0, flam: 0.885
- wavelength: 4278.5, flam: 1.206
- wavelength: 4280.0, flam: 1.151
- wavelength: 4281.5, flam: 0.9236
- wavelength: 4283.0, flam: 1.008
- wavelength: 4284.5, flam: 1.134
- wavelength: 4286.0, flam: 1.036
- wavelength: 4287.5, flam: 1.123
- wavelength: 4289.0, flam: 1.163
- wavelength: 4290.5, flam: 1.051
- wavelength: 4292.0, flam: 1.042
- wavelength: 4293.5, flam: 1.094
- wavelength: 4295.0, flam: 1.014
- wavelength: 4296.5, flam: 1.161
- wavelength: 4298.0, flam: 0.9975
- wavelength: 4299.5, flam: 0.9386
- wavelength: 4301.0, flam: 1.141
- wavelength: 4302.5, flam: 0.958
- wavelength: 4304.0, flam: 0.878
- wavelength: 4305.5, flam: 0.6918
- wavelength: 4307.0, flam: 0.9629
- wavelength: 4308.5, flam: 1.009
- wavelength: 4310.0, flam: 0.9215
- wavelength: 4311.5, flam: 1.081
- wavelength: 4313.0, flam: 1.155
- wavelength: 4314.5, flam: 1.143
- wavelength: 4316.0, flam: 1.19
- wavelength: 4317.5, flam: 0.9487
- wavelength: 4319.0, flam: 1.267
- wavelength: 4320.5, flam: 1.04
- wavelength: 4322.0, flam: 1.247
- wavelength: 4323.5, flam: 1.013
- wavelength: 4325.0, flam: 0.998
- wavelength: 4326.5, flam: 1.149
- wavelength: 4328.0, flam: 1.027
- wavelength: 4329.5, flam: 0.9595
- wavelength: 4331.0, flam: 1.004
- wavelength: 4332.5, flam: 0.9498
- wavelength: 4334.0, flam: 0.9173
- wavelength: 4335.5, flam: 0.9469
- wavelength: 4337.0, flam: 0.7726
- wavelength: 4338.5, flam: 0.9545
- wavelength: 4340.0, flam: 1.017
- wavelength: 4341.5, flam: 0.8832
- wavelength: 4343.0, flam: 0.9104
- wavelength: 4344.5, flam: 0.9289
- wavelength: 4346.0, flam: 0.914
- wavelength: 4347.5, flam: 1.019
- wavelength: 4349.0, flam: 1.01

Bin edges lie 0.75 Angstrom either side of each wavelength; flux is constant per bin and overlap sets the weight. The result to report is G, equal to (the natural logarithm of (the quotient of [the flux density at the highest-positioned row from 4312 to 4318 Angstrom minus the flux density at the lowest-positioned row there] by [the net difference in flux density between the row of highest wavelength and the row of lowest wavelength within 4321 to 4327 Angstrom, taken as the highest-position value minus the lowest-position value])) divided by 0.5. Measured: 1.5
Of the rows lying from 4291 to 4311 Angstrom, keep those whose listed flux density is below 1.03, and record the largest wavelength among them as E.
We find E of 4310.0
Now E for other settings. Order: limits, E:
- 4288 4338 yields 4337.0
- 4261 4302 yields 4299.5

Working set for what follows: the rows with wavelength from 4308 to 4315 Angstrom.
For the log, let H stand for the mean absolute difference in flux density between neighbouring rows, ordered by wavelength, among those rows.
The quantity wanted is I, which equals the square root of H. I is 0.29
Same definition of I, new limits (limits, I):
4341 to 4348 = 0.20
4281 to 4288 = 0.31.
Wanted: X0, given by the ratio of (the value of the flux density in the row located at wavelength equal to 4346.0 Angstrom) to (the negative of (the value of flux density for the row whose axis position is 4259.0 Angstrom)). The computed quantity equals -0.80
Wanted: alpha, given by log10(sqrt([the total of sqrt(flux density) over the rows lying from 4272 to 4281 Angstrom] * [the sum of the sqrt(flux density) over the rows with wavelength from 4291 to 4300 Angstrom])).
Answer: 0.7896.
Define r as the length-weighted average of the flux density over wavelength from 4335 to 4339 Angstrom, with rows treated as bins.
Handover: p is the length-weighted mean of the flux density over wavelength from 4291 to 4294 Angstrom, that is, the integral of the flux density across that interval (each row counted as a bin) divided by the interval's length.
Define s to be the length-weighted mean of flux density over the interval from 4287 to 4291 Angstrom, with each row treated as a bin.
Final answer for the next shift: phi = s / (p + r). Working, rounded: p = 1.06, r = 0.88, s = 1.12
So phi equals 0.57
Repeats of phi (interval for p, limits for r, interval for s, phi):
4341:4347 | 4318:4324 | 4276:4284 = 0.51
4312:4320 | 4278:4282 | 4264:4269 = 0.48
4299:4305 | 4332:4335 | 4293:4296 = 0.56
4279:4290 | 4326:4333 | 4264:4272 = 0.47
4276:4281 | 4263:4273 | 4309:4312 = 0.48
